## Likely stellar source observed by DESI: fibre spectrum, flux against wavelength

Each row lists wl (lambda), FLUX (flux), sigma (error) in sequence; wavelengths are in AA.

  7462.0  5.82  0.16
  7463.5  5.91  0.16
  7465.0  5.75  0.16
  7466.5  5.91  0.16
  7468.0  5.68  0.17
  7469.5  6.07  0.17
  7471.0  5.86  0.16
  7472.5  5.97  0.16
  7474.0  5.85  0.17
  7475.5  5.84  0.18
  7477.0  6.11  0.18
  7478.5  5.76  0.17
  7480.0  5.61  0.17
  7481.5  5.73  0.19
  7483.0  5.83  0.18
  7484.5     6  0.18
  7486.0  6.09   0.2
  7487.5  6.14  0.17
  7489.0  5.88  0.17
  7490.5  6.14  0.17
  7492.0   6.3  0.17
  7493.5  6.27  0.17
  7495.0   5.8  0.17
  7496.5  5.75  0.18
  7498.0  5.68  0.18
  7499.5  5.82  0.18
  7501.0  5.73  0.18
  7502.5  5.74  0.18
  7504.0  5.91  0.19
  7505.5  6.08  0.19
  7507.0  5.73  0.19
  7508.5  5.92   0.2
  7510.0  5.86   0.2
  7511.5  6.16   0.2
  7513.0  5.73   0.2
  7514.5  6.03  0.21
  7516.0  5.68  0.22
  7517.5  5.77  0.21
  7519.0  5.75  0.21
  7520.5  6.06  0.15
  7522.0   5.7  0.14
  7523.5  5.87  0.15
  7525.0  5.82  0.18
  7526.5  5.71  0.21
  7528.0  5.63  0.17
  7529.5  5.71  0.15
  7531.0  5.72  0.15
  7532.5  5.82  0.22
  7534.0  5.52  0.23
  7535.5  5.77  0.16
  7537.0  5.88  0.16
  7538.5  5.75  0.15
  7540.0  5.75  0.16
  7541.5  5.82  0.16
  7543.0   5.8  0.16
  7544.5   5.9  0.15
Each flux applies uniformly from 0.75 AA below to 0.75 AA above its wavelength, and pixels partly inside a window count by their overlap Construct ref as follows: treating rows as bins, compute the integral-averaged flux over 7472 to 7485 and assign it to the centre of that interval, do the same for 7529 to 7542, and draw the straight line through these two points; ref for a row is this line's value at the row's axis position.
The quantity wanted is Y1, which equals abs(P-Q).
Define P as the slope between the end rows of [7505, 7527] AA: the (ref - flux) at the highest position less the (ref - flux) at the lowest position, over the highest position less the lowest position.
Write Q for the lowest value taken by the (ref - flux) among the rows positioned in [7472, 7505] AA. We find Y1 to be 0.489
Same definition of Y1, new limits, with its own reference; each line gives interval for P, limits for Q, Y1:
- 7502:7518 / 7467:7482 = 0.253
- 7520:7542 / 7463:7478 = 0.266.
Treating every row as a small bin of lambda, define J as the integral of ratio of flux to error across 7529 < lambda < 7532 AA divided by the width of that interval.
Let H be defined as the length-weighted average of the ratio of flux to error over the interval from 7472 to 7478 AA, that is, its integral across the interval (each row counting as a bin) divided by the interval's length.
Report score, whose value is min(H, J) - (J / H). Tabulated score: 33.3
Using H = 34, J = 37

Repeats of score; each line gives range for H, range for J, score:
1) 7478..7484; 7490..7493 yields 31.2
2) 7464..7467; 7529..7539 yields 32.8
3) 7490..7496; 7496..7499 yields 30.9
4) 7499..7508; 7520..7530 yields 30.3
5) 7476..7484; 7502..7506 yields 30.7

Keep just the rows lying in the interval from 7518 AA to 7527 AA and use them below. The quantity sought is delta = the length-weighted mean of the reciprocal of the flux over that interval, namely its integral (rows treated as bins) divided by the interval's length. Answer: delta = 0.172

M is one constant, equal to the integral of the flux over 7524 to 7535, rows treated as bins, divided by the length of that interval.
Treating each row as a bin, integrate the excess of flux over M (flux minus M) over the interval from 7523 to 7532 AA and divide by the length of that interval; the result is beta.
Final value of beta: 0.03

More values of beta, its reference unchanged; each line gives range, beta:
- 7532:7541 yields 0.04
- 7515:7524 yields 0.10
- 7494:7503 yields 0.06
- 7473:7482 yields 0.11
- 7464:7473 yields 0.16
